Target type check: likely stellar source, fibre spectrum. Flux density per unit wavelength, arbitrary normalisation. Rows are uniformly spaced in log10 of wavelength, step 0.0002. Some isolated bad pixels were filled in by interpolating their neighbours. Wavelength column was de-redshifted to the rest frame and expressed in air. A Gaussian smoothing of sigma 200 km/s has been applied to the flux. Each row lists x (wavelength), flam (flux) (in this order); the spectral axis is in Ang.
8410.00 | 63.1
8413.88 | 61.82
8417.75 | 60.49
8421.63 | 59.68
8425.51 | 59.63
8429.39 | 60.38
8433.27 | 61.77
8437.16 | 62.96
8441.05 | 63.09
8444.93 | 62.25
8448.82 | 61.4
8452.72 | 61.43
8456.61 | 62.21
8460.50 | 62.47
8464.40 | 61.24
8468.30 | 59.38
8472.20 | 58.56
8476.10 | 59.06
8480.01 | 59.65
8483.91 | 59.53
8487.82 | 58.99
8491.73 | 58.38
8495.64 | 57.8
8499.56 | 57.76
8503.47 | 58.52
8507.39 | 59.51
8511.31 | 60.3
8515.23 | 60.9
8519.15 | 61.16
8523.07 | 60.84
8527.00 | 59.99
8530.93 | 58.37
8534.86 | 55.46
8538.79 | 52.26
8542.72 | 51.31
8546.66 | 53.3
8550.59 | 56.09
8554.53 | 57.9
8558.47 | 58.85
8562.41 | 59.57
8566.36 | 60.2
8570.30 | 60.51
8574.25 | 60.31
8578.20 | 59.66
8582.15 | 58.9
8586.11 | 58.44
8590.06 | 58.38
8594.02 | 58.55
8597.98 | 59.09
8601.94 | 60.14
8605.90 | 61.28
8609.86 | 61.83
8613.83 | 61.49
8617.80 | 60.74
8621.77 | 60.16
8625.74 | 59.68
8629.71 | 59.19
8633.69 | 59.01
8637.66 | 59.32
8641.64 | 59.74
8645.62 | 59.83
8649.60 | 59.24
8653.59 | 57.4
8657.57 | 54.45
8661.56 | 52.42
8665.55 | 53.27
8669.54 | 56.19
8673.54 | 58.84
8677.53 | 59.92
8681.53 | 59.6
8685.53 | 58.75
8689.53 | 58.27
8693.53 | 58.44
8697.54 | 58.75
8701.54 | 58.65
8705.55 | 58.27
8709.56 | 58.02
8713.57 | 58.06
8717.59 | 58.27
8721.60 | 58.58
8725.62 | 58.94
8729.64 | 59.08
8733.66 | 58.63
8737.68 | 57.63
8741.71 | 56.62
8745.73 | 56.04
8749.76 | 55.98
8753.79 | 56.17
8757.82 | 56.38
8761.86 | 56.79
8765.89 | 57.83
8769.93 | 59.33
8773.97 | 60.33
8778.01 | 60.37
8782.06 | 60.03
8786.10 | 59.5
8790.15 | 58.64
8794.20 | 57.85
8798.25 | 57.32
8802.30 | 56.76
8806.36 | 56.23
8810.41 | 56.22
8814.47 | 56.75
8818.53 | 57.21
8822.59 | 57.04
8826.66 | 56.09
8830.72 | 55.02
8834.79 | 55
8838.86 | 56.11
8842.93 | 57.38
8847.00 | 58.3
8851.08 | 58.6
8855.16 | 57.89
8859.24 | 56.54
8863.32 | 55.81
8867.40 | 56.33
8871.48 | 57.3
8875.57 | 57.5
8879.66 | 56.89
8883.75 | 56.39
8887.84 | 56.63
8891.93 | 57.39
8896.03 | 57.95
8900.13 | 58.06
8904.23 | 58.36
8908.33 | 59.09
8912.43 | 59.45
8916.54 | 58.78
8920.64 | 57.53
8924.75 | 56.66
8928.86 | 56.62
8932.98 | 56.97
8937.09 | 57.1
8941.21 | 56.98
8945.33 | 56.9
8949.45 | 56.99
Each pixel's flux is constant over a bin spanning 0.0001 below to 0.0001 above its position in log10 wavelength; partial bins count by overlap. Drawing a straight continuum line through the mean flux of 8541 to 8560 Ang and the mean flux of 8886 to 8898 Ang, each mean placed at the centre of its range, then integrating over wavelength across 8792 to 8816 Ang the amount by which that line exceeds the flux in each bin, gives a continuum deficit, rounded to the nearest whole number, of 0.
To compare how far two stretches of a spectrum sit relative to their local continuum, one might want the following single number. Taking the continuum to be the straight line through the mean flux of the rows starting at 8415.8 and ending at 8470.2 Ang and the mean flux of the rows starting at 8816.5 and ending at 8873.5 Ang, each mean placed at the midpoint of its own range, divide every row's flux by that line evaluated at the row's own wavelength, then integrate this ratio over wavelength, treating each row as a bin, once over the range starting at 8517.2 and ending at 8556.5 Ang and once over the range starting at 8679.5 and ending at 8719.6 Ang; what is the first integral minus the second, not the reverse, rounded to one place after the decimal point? -3.2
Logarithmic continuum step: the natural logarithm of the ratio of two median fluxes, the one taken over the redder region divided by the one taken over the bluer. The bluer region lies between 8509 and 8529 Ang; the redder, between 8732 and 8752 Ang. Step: -0.07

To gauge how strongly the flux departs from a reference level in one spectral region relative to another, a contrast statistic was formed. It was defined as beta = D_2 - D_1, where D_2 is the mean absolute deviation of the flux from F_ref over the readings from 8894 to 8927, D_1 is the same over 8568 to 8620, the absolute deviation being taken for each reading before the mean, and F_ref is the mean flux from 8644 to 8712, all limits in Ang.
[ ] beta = -1.4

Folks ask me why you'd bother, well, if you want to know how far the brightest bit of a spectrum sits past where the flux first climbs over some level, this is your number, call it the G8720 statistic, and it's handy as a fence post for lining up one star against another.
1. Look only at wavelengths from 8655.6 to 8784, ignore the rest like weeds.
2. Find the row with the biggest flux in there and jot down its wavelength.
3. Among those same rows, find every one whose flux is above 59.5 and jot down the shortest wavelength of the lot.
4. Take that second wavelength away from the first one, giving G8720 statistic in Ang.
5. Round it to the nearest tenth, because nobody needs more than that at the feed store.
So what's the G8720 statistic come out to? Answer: 100.5 Ang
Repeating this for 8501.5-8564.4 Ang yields 11.8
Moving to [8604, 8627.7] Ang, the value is 4.0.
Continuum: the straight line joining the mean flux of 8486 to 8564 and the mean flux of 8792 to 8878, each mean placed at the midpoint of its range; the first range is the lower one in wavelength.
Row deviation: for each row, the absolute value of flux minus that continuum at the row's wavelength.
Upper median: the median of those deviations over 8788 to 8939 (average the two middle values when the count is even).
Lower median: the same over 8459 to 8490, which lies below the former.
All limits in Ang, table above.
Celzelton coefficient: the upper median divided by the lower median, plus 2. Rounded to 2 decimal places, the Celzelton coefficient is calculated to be 2.49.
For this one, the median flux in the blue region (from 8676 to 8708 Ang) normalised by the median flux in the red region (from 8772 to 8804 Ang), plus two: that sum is 2.99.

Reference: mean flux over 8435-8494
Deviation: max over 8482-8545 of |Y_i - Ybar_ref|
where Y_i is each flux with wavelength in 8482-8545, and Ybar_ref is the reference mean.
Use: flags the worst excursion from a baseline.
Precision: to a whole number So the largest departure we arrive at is 9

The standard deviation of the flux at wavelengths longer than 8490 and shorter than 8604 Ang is 2.5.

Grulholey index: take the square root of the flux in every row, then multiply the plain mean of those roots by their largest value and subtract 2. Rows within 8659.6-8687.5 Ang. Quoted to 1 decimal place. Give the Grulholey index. 56.4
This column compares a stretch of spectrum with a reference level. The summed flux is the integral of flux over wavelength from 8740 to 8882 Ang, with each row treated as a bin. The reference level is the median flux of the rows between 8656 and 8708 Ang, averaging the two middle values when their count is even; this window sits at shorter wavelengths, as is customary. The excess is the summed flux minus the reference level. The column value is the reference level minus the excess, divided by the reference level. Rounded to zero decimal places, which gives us -137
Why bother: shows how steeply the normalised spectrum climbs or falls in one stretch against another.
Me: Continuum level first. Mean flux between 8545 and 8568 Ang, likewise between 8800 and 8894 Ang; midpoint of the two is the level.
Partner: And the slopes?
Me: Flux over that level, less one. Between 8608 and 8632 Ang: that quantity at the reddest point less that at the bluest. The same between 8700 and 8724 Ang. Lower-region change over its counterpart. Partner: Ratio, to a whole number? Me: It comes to 38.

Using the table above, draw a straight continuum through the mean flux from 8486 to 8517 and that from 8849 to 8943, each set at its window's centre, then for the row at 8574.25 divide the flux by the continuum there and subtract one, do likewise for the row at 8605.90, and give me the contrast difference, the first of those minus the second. -0.02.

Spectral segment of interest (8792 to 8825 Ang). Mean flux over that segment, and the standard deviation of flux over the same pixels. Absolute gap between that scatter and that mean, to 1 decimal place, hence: 56.4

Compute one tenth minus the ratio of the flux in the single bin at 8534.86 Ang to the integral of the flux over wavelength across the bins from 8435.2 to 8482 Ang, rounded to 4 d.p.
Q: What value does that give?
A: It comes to 0.0806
